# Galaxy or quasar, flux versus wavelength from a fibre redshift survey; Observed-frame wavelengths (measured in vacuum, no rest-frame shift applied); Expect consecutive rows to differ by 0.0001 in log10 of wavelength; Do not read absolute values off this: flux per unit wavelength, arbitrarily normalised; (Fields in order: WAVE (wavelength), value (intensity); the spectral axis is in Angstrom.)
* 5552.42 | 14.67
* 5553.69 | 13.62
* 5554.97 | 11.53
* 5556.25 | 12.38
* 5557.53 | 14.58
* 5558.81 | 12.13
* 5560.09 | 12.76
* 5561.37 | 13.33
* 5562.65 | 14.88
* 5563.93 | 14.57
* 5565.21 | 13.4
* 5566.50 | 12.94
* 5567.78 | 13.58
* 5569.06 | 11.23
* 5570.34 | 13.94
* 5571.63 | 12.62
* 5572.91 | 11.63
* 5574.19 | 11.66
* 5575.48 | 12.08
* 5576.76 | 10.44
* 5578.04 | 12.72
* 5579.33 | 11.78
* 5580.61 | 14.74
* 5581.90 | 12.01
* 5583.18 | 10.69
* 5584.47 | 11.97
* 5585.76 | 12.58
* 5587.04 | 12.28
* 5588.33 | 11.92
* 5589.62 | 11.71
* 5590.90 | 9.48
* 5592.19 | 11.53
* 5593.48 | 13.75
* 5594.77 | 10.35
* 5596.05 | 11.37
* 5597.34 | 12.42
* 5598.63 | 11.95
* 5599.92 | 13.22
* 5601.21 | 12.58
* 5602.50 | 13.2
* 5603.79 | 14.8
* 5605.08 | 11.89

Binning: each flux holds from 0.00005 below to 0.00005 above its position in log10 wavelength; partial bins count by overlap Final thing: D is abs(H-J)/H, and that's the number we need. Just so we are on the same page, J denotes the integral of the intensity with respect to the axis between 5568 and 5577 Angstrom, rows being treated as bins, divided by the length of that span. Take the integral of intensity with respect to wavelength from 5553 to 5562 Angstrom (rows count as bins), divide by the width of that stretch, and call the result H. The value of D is 0.06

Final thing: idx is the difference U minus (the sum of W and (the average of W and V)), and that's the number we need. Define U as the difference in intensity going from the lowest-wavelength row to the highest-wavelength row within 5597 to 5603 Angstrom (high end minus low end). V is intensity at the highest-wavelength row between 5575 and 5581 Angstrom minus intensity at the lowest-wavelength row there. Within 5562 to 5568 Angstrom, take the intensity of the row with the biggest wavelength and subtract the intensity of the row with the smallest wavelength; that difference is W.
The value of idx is 1.4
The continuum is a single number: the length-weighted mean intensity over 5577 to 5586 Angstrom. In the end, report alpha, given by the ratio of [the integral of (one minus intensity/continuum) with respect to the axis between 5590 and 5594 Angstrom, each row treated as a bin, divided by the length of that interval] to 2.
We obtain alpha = 0.030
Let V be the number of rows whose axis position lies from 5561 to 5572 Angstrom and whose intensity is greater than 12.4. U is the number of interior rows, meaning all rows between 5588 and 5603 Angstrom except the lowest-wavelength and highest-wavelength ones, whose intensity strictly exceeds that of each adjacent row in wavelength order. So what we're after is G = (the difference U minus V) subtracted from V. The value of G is 13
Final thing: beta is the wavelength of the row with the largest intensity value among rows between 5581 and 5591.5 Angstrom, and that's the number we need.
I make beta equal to 5585.76 Angstrom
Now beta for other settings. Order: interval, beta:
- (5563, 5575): 5563.93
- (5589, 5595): 5593.48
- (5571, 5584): 5580.61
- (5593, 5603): 5593.48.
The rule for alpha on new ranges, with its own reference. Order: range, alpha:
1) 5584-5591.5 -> 0.024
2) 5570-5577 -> 0.007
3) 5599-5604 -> -0.041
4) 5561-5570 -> -0.048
